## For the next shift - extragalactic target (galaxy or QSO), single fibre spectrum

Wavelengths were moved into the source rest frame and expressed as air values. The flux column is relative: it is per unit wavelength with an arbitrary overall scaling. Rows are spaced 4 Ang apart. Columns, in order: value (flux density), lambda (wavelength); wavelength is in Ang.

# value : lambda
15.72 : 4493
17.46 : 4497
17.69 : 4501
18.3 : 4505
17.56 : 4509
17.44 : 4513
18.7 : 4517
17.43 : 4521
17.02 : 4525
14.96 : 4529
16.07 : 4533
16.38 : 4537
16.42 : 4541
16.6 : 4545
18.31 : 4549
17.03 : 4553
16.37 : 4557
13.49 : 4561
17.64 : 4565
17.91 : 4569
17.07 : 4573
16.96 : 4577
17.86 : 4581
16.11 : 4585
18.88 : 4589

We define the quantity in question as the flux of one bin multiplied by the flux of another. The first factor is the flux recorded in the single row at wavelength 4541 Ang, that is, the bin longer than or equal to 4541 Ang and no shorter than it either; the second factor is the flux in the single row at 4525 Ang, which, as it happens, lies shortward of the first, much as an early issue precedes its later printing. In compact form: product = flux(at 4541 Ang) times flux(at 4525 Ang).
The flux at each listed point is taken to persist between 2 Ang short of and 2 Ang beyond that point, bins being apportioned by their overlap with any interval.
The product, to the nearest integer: 279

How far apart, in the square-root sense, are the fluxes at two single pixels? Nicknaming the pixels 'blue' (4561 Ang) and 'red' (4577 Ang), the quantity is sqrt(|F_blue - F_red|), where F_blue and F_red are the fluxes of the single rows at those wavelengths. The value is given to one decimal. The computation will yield 1.9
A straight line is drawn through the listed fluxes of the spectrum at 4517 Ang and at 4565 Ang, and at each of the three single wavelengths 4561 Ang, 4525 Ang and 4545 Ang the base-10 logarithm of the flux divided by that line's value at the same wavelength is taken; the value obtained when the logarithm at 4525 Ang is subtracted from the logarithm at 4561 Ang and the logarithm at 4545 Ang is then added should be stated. -0.12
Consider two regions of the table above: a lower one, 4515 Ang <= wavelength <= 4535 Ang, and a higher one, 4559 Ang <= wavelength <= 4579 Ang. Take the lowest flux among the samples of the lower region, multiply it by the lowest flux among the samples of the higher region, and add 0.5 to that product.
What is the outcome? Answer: 202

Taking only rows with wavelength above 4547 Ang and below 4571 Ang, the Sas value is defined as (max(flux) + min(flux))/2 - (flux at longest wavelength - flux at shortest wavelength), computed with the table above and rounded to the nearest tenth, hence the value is 16.3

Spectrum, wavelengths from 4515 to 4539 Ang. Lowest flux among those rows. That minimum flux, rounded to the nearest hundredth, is 14.96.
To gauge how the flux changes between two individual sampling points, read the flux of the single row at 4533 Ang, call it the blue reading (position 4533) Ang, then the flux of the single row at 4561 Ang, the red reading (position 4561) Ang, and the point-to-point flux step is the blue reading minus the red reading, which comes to 2.6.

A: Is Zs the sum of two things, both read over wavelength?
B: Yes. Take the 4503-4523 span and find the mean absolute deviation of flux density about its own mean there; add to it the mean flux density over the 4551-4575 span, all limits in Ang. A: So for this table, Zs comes 17.1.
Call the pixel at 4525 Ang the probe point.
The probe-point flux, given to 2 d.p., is 17.02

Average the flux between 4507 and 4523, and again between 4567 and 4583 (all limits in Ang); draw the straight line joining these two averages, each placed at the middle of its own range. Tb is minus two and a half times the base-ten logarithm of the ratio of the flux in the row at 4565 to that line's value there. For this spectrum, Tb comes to -0.008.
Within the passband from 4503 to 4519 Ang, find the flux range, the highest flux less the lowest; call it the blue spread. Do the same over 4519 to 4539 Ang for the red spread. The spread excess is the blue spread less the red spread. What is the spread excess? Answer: -1.2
